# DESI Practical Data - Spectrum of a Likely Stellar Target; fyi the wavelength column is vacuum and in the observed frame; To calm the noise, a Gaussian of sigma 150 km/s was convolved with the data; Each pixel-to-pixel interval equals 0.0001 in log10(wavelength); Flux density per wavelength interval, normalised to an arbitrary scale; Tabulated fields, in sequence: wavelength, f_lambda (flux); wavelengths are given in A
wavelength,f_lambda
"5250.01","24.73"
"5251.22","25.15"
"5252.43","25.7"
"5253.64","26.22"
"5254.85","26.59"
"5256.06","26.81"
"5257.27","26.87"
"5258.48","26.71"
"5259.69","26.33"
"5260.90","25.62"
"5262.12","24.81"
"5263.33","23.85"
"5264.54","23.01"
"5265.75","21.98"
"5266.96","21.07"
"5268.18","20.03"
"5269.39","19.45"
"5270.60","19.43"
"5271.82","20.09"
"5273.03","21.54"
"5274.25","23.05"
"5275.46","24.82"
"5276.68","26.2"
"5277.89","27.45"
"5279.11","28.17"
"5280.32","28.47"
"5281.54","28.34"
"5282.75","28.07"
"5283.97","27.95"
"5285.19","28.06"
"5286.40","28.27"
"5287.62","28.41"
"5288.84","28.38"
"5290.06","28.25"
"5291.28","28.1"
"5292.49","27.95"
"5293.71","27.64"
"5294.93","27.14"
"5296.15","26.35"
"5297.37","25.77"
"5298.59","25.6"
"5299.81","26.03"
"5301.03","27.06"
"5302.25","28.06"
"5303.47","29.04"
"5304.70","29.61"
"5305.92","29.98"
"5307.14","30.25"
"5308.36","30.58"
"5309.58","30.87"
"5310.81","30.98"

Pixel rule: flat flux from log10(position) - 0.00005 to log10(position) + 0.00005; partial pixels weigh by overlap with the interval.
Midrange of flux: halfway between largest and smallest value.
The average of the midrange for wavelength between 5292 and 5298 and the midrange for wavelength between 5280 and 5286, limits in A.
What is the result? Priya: 27.5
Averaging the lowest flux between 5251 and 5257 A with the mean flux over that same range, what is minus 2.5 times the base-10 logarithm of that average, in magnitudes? -3.52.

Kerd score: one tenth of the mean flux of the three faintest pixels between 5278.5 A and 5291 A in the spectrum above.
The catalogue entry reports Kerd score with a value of 2.80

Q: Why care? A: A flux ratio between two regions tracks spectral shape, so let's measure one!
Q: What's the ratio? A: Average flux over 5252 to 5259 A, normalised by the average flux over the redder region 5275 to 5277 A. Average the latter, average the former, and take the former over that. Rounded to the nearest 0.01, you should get 1.04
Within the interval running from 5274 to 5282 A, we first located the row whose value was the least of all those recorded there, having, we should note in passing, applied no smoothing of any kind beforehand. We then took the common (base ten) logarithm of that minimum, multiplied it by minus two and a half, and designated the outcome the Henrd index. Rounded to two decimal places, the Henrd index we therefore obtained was -3.41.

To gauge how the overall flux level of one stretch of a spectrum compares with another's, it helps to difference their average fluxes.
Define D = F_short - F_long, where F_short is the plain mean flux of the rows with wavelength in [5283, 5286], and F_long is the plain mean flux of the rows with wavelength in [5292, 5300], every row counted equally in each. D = 1.4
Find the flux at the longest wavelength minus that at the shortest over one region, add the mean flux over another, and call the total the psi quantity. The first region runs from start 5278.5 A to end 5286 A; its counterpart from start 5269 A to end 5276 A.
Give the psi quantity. 21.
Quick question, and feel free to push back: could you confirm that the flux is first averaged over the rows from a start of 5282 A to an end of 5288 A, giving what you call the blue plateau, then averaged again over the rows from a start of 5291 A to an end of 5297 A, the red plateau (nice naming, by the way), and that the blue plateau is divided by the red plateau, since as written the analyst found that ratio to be 1.03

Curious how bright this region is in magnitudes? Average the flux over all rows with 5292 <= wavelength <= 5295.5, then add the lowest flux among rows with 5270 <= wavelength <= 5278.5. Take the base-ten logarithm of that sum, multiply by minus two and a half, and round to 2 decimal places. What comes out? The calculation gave -4.18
